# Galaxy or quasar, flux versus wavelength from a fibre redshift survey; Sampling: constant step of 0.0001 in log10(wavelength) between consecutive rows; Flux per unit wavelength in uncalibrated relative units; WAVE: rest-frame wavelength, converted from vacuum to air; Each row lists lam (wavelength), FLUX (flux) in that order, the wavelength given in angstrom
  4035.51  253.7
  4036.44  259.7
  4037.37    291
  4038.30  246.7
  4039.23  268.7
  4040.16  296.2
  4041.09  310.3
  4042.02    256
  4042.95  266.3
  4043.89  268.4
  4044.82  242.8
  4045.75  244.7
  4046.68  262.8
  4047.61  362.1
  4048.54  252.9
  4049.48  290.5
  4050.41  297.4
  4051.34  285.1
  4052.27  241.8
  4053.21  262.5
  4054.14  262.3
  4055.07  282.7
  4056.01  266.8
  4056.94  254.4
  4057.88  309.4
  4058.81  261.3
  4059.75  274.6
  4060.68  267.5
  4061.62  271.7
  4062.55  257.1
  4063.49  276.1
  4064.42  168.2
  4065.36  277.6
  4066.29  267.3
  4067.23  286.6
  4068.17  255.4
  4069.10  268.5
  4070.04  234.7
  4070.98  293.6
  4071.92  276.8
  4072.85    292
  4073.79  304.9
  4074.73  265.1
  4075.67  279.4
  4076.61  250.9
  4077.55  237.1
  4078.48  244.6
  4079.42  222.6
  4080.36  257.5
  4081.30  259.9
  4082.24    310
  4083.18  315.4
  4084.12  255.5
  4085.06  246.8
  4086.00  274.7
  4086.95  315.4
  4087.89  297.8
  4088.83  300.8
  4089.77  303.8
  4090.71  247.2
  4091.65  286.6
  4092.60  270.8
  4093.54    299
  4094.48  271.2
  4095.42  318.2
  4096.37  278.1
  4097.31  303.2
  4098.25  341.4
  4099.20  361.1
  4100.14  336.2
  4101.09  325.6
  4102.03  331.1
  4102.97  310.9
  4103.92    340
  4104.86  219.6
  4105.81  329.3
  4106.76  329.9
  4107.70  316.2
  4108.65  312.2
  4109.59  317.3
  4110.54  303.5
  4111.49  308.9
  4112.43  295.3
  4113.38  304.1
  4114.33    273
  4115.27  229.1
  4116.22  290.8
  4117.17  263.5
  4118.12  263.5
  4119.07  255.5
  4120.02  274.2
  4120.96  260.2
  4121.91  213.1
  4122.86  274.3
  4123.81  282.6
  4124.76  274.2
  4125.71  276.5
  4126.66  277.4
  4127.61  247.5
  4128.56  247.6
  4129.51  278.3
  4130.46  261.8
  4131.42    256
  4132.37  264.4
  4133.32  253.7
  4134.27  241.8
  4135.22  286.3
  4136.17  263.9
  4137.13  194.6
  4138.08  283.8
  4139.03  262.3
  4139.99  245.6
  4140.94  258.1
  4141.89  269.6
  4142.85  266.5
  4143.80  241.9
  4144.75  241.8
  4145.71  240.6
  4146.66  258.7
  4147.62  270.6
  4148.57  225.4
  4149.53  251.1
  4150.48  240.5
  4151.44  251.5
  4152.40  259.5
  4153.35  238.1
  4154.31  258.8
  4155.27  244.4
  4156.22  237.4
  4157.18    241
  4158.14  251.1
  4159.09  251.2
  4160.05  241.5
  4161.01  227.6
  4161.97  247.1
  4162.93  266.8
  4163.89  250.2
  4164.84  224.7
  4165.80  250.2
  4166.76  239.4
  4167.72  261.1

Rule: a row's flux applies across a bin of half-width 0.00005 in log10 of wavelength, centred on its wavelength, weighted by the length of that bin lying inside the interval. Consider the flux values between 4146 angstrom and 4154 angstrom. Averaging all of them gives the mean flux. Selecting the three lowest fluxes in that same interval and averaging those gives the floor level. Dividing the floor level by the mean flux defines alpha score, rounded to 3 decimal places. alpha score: 0.941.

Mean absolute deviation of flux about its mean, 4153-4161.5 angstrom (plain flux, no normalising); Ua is 7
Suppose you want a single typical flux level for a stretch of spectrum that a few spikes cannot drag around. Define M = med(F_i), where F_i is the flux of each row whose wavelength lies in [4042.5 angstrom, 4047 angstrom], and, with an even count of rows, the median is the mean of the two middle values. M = 263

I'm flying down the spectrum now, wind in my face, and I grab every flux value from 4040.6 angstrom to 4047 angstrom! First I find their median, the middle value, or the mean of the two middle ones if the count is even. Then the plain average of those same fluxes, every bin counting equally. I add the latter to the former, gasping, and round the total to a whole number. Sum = 527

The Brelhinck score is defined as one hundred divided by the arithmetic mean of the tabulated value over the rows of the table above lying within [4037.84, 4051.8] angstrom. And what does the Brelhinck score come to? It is 0.361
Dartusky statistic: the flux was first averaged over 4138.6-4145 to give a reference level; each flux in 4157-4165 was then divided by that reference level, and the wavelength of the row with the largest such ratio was 4162.93 angstrom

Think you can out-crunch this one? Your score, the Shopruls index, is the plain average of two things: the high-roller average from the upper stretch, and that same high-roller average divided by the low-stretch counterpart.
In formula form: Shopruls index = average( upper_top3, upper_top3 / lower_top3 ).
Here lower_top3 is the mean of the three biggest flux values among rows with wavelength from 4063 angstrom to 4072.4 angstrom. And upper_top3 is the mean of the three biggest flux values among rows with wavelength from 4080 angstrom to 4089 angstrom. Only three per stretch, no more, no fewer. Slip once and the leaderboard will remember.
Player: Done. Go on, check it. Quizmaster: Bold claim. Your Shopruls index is 157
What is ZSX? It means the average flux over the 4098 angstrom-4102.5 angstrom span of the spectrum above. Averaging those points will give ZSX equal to 339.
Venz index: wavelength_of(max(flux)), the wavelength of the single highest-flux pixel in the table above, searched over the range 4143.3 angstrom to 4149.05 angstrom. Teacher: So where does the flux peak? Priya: 4147.62 angstrom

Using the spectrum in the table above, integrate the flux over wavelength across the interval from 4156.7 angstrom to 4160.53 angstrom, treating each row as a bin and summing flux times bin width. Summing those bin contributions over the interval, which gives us 943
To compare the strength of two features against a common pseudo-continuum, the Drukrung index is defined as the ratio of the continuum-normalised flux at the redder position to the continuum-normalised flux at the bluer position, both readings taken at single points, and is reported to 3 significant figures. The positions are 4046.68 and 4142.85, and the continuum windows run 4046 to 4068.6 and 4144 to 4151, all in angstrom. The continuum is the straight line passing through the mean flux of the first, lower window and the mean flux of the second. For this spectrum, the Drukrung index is 1.12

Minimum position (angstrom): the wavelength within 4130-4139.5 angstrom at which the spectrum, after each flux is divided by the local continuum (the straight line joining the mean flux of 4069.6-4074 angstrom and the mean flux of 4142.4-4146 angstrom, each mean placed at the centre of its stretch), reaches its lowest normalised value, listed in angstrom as 4137.13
